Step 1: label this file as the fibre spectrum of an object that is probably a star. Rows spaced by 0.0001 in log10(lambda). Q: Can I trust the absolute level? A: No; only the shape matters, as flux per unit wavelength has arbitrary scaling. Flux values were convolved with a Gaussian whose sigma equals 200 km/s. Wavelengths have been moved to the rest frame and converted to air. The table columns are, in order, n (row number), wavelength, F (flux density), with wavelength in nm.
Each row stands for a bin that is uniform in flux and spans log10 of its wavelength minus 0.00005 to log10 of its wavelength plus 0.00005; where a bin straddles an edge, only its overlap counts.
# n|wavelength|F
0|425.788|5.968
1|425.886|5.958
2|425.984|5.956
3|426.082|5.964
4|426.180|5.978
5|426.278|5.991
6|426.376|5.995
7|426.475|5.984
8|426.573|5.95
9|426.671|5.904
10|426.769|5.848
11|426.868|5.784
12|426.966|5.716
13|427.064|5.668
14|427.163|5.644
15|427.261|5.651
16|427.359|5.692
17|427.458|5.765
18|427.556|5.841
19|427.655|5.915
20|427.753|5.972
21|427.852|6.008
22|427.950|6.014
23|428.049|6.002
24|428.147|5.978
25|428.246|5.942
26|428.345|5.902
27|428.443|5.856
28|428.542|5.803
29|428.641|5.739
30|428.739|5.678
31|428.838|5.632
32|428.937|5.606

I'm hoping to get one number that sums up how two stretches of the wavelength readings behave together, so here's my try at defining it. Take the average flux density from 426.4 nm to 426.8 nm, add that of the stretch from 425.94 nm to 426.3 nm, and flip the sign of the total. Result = -11.9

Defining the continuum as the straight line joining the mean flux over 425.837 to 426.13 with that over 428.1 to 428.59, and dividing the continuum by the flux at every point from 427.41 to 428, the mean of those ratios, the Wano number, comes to 1.00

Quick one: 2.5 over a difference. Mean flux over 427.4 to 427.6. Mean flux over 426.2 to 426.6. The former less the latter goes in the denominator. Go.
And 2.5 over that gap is -14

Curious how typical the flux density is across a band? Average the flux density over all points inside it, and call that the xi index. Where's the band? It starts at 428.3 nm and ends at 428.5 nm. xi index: 5.88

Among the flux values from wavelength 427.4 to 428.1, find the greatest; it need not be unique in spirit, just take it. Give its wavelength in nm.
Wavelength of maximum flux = 427.950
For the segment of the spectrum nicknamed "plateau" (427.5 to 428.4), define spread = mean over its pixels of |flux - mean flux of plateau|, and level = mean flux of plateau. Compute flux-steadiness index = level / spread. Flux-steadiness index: 127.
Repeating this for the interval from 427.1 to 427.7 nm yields 65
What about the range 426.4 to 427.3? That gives 51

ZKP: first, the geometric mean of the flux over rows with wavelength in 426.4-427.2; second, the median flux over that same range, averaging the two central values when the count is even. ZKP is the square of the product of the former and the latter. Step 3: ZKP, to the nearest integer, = 1142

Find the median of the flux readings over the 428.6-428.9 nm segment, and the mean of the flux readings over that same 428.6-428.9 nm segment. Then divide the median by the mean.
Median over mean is 0.999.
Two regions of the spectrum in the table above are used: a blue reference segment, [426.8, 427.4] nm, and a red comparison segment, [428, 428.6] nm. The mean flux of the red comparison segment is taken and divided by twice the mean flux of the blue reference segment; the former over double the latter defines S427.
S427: 0.52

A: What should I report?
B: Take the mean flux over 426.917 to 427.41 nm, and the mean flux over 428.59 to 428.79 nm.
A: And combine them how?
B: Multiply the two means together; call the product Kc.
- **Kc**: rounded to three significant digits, 32.4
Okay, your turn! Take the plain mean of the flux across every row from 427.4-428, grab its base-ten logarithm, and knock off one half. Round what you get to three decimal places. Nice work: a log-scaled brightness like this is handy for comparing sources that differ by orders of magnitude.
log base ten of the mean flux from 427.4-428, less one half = 0.272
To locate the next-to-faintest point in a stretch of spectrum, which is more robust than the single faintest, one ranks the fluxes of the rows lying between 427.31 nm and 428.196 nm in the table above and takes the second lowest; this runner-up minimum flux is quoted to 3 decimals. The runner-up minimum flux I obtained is 5.765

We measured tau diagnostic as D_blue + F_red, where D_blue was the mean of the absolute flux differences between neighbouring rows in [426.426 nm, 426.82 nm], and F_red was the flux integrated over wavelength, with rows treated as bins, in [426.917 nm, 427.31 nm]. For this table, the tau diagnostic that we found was 2.28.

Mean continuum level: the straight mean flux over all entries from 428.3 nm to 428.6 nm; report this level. 5.85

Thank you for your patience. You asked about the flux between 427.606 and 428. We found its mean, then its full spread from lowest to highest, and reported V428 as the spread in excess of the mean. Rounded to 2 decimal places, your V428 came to -5.88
